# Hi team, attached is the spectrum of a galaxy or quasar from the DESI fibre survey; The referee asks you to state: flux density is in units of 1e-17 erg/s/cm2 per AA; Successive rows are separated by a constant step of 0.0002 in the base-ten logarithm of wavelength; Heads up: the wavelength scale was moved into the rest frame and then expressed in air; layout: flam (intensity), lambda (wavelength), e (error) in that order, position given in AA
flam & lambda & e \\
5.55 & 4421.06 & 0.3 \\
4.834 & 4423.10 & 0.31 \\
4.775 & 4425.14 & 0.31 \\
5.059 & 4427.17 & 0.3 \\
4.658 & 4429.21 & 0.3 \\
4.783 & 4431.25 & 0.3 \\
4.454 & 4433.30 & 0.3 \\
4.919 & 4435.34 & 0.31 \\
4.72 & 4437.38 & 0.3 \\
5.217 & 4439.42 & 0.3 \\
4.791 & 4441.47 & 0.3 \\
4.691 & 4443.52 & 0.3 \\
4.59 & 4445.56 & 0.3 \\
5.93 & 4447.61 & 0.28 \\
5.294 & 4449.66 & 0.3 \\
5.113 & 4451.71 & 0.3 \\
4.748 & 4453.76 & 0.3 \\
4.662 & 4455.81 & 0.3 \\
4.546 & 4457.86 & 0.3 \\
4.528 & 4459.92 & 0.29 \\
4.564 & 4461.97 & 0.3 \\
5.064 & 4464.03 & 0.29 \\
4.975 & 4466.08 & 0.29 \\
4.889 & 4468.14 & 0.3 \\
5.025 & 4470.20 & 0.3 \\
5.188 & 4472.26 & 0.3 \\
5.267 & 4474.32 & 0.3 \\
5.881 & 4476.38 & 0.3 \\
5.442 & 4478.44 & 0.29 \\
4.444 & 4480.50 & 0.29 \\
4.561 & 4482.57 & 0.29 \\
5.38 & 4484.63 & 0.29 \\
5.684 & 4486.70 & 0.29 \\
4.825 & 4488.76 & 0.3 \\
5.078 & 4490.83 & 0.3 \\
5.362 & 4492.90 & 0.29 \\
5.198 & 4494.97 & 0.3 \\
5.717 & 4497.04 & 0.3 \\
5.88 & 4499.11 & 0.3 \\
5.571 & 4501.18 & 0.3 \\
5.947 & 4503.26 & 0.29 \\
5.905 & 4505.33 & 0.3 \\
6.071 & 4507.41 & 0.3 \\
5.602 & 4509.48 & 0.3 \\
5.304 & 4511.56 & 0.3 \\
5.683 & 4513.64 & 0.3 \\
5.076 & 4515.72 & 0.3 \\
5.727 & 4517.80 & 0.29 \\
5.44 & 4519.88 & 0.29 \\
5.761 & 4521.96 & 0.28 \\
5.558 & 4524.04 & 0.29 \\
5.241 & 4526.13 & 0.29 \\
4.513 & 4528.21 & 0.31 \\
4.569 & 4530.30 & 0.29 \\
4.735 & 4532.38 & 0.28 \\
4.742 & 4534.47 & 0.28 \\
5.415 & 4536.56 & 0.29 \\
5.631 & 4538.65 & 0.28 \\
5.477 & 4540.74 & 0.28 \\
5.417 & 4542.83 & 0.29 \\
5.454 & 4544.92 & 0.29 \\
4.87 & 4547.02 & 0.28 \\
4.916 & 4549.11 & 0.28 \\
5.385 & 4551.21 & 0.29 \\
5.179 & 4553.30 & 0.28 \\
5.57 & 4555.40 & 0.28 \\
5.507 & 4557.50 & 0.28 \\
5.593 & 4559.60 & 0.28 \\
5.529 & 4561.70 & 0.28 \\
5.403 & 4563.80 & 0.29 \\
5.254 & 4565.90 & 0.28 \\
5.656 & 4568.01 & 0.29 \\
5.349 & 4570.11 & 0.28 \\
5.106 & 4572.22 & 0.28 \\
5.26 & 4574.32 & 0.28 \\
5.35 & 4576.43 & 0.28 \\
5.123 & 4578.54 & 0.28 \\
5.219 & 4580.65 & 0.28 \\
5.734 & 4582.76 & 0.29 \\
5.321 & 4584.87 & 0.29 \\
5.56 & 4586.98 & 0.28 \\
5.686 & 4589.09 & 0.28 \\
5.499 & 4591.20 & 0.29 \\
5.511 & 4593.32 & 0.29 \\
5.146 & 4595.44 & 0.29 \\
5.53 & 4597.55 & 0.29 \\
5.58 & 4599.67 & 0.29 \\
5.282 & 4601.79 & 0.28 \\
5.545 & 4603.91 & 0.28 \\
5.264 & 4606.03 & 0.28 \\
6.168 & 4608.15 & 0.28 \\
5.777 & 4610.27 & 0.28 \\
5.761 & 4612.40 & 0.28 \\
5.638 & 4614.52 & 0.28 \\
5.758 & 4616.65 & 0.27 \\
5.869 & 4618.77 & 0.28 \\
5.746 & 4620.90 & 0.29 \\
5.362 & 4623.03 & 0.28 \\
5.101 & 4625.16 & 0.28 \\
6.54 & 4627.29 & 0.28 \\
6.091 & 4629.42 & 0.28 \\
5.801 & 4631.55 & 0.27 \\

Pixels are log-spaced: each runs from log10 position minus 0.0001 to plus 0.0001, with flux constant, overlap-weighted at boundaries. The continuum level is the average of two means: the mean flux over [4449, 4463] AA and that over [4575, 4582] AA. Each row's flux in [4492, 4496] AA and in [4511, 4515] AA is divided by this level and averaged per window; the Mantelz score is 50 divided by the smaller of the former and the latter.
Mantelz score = 47.4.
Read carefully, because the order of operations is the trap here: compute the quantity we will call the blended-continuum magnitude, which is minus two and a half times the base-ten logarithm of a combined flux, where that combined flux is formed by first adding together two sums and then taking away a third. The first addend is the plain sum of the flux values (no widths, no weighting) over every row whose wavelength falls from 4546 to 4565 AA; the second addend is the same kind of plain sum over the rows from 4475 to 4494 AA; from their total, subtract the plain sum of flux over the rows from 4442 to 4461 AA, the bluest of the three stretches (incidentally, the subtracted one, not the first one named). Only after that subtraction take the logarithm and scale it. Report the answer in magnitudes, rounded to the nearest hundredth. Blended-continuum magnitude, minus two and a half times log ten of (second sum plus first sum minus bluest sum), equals -4.26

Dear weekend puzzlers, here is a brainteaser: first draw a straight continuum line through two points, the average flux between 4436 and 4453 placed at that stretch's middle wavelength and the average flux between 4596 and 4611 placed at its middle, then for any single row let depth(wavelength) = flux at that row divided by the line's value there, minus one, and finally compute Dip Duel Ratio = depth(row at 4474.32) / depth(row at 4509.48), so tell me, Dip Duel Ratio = 0.4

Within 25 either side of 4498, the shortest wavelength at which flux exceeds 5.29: 4476.38 AA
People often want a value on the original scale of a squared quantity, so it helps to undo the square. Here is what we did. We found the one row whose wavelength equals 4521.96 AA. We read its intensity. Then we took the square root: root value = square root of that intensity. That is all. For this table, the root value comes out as 2.40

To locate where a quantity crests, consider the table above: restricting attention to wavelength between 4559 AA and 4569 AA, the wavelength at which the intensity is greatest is 4568.01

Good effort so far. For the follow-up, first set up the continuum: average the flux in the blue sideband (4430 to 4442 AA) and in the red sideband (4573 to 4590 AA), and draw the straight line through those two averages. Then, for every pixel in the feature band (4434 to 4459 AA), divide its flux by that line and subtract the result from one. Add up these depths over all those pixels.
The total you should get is -0.20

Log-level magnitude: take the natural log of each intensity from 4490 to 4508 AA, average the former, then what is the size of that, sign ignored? 1.73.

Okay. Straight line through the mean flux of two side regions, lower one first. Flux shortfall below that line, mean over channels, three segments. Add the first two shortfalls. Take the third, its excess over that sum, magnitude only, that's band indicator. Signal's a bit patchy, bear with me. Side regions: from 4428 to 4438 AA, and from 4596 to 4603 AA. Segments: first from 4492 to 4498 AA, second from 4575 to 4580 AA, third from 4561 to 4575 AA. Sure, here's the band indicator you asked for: 0.27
